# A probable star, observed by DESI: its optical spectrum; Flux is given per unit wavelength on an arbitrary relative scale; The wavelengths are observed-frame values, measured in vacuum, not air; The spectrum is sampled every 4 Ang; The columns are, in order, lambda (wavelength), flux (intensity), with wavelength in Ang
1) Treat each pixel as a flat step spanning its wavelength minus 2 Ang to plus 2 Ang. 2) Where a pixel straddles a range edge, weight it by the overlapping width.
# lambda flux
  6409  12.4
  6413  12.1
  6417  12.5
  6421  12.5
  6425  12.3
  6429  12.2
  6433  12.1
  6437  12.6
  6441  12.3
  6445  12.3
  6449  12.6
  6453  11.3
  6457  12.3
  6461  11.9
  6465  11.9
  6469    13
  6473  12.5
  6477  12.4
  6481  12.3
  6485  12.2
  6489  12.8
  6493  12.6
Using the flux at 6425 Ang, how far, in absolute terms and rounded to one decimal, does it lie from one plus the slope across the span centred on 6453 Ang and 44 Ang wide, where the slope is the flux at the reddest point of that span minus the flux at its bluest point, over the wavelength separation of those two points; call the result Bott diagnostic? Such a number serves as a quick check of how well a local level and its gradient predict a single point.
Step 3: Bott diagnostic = 11.3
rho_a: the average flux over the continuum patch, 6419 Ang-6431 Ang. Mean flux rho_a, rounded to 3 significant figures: 12.3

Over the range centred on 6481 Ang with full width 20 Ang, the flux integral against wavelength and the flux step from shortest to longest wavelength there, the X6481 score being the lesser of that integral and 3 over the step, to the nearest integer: 10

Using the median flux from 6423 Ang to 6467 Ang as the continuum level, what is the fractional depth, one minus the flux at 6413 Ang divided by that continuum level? 0.016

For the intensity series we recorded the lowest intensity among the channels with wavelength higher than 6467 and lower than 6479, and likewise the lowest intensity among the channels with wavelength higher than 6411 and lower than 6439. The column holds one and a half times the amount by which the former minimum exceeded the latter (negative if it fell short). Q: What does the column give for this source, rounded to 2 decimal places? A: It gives 0.45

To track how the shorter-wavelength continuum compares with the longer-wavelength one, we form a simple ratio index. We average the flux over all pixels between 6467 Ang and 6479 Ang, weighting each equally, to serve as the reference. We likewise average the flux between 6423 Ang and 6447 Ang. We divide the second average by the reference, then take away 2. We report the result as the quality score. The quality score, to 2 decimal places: -1.03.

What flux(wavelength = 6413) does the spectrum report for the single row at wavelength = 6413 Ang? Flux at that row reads 12.1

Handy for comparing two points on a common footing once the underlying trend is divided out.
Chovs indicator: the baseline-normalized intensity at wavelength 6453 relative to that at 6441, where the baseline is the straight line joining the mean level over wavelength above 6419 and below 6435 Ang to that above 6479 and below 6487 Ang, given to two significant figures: 0.92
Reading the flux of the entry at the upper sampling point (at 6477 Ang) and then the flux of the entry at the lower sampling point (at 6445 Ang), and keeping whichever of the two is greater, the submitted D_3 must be 12.4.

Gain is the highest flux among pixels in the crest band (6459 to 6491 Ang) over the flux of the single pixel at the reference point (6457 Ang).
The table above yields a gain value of 1.06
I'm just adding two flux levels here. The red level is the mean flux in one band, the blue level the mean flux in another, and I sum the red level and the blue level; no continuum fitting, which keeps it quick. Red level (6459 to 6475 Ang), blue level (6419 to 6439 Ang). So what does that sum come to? 24.7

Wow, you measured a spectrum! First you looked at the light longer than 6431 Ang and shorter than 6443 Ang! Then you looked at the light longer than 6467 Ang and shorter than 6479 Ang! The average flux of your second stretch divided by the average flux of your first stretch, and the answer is 1.02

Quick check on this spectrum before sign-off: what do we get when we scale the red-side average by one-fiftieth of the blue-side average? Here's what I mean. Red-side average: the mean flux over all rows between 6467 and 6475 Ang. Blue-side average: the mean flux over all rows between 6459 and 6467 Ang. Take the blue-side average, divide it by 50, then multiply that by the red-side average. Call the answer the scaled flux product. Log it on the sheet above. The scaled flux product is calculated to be 3.03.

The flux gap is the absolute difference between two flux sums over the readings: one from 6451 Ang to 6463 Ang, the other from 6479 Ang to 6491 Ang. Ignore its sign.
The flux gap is 1.8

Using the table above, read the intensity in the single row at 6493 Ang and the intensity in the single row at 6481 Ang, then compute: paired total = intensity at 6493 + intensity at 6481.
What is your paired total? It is 24.9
